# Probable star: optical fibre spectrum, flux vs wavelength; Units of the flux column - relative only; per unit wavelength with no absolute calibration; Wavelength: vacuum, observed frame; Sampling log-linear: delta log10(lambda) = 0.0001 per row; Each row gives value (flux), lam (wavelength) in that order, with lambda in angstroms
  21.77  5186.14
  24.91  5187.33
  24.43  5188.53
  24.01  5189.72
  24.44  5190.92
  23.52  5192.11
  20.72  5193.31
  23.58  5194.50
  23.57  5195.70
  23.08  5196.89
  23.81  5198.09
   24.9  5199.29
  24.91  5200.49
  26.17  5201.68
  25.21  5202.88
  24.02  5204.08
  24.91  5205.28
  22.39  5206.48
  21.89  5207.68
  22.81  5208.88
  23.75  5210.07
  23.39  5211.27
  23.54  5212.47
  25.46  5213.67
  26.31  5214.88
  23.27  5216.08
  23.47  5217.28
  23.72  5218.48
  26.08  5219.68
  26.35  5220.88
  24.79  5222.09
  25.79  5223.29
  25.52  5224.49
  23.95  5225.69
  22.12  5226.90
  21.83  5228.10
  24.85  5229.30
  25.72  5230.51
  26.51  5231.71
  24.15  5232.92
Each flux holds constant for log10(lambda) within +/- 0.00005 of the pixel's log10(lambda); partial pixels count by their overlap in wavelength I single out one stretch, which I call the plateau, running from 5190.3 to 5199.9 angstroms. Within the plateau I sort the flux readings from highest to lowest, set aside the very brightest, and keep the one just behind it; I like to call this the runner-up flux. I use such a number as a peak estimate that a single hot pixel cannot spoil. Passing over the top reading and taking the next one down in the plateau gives 24.44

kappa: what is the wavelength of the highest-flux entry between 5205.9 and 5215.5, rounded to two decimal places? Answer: 5214.88 angstroms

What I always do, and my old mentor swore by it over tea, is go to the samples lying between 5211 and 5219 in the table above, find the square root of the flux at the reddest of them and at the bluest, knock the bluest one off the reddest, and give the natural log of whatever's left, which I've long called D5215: -3.4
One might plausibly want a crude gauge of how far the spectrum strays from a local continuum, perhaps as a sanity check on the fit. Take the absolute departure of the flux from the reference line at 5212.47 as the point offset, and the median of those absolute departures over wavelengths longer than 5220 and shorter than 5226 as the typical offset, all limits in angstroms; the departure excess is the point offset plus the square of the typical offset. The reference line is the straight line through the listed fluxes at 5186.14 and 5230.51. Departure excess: 1.1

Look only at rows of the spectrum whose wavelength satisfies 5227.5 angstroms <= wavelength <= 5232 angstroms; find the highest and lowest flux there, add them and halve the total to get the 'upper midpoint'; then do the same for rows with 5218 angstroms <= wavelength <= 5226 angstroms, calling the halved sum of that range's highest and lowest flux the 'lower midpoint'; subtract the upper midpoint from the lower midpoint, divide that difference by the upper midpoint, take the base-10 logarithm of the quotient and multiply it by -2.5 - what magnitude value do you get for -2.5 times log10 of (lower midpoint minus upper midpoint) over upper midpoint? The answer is 3.6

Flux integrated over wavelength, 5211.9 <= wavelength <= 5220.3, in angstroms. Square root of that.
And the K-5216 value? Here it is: 14.4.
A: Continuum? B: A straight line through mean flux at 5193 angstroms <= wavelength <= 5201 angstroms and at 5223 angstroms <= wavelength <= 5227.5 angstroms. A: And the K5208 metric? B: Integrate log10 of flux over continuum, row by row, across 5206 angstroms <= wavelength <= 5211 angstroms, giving -0.10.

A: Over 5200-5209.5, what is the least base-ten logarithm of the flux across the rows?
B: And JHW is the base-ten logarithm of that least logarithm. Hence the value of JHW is 0.127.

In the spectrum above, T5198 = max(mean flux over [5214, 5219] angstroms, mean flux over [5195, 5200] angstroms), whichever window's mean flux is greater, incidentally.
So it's 24.2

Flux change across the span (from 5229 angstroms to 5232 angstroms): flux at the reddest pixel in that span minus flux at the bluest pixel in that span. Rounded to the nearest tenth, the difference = 1.7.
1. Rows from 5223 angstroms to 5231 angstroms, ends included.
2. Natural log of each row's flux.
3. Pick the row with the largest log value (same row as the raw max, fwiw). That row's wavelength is 5223.29 angstroms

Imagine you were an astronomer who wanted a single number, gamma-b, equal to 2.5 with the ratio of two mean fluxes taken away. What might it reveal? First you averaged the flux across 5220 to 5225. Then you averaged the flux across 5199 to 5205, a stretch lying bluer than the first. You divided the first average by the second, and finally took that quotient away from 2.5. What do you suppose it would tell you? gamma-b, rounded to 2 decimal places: 1.48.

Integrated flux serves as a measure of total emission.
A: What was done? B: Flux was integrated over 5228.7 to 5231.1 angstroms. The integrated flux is 61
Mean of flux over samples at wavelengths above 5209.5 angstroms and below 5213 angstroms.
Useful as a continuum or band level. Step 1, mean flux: 23.6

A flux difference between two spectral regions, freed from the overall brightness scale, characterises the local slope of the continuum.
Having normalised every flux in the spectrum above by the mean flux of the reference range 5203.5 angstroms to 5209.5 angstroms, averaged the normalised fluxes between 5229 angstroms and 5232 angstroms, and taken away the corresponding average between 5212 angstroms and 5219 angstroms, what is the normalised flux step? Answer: 0.060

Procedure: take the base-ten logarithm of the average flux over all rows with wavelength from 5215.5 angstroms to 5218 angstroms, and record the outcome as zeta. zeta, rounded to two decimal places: 1.37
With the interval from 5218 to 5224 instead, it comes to 1.40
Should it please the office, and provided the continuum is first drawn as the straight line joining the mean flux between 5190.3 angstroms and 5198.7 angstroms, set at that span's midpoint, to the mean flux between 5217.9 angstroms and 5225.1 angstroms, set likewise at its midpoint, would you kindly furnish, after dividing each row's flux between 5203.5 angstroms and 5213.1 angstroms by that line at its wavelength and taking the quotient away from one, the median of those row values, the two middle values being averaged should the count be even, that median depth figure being 0.047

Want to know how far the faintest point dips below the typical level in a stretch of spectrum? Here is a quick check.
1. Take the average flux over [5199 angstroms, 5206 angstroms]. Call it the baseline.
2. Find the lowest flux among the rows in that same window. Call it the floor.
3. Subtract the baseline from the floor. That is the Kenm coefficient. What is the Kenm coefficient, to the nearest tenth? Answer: -1.0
